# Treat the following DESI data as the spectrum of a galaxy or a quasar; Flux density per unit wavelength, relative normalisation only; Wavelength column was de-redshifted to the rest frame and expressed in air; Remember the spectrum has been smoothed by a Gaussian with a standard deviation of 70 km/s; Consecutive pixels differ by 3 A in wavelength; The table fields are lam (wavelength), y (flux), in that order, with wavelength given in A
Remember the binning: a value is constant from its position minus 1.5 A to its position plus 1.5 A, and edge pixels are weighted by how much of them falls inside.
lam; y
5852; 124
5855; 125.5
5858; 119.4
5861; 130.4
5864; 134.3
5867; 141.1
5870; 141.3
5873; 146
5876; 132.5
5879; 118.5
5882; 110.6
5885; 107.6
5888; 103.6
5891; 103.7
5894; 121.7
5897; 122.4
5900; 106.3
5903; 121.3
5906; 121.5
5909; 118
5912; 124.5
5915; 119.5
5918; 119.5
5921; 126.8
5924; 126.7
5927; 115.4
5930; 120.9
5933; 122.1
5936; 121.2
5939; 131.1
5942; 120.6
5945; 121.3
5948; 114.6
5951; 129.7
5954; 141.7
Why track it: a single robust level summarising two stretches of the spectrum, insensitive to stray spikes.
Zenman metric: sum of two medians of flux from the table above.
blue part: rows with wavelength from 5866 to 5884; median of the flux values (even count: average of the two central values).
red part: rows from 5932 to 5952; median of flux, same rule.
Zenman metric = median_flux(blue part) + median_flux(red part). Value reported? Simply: 258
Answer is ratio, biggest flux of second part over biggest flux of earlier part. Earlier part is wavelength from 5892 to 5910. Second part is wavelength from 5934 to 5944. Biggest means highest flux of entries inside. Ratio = 1.07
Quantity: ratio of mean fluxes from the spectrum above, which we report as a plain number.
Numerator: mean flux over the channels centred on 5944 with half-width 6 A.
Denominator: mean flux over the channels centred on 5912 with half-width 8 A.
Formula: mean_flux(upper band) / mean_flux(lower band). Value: 1.01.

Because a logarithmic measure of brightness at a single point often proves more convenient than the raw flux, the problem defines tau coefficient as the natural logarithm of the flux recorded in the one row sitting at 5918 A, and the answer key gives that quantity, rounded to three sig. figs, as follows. 4.78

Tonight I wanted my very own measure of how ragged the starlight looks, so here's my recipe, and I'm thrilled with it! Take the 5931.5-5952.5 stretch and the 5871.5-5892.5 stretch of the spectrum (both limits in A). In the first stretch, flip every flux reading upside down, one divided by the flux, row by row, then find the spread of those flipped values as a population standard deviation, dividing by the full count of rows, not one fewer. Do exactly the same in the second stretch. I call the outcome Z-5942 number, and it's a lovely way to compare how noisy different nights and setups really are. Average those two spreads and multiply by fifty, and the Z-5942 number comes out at 0.034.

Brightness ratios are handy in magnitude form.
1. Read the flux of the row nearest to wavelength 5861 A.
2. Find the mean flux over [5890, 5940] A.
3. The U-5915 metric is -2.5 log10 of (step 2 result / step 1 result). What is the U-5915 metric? 0.09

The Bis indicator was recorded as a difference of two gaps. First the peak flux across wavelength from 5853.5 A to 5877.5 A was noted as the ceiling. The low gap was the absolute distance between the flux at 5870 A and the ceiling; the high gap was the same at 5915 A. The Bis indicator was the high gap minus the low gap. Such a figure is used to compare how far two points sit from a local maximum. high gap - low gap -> 22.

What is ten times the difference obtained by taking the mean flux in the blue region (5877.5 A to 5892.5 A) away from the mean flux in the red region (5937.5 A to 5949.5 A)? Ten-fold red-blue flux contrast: 131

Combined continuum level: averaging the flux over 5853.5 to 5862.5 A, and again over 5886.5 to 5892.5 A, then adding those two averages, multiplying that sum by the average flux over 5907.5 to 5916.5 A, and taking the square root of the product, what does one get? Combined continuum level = 166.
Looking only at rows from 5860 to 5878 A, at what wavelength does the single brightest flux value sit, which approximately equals 5873 A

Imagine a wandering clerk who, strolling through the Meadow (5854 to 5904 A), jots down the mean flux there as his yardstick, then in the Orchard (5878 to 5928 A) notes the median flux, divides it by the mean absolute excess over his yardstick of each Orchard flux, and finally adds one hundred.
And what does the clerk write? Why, 117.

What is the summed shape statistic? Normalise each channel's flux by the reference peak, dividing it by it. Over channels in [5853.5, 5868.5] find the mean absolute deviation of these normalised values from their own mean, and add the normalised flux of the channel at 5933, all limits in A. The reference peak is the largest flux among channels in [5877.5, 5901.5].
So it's 1.05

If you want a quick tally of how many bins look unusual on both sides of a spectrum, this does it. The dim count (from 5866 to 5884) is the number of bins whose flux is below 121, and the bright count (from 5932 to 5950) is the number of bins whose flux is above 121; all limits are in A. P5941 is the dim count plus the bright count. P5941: 6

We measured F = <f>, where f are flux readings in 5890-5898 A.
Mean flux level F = 116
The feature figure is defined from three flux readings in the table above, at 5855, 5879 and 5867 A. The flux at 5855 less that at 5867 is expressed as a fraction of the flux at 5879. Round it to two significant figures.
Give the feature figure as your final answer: -0.13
